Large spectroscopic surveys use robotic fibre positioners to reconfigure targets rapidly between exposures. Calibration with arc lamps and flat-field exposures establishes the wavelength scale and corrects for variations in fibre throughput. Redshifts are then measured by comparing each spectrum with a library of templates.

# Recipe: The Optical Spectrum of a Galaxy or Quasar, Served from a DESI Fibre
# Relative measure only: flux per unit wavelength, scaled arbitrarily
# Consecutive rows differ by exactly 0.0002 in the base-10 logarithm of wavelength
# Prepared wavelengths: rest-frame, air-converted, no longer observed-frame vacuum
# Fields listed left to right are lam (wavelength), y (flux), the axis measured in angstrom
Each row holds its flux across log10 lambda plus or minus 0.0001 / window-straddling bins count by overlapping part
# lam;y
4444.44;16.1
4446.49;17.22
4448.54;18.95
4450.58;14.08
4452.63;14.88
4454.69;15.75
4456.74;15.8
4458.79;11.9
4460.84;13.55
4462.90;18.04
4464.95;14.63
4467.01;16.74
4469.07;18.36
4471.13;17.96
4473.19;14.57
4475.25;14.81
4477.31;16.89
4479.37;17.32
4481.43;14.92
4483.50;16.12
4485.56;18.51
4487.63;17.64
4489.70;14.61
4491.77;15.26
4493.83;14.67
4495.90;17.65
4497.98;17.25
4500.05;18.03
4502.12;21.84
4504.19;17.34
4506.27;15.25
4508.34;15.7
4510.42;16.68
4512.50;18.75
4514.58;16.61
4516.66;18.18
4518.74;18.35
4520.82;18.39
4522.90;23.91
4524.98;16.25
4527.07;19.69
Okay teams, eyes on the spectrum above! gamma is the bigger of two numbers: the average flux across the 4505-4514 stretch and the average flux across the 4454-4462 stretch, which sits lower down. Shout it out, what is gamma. 16.6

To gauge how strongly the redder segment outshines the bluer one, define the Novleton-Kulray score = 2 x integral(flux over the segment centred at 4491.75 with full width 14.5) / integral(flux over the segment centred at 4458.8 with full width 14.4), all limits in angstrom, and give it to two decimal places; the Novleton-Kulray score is 2.23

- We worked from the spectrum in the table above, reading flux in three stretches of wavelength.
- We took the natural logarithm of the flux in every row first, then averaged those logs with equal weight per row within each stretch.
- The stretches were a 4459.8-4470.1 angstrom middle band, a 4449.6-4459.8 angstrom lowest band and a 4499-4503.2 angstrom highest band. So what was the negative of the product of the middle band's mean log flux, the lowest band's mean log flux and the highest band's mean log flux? -22.2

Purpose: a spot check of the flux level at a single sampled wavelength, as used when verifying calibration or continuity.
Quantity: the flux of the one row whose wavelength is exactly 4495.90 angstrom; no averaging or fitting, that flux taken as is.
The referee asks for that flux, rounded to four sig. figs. 17.65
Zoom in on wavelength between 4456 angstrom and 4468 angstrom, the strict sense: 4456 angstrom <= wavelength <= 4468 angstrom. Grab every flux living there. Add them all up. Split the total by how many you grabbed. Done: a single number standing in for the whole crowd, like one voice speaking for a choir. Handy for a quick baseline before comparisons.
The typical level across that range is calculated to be 15.1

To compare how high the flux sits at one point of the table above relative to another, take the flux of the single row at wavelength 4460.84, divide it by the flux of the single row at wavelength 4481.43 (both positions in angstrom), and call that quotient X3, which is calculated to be 0.91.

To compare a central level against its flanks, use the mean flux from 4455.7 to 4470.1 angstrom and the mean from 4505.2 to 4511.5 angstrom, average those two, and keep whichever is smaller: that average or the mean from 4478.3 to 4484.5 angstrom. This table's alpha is 15.7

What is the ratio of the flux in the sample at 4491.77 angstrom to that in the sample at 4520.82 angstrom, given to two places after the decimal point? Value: 0.83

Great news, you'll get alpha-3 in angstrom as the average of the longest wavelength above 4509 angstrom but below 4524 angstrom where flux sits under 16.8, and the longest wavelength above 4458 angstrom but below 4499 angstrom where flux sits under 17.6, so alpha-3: 4506.3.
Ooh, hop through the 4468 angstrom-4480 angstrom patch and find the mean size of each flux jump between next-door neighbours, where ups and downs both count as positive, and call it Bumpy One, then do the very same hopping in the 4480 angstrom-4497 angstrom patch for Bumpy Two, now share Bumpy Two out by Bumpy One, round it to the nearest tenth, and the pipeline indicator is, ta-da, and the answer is 1.3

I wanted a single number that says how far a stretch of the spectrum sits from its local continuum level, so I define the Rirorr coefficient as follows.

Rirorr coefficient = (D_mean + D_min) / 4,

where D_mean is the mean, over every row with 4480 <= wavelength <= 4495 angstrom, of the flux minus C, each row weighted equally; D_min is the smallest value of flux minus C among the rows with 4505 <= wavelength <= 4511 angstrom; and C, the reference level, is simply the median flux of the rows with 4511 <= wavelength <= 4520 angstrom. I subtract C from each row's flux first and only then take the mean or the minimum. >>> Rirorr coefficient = -1.3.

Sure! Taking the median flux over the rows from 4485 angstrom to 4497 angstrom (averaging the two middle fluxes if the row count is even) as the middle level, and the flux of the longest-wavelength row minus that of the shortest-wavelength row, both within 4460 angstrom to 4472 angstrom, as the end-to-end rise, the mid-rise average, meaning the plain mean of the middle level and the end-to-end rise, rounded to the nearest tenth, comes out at 10.4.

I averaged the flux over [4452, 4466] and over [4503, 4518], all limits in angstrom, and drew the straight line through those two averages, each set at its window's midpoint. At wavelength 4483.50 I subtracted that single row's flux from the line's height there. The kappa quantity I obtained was -0.2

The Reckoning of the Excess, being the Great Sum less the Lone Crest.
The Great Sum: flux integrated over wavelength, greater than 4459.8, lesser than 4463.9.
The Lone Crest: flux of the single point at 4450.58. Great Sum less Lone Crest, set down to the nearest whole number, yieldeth 51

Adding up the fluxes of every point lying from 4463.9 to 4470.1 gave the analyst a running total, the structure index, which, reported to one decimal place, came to 49.7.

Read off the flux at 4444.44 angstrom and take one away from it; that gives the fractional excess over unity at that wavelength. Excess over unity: 15.1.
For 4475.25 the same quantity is 13.8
